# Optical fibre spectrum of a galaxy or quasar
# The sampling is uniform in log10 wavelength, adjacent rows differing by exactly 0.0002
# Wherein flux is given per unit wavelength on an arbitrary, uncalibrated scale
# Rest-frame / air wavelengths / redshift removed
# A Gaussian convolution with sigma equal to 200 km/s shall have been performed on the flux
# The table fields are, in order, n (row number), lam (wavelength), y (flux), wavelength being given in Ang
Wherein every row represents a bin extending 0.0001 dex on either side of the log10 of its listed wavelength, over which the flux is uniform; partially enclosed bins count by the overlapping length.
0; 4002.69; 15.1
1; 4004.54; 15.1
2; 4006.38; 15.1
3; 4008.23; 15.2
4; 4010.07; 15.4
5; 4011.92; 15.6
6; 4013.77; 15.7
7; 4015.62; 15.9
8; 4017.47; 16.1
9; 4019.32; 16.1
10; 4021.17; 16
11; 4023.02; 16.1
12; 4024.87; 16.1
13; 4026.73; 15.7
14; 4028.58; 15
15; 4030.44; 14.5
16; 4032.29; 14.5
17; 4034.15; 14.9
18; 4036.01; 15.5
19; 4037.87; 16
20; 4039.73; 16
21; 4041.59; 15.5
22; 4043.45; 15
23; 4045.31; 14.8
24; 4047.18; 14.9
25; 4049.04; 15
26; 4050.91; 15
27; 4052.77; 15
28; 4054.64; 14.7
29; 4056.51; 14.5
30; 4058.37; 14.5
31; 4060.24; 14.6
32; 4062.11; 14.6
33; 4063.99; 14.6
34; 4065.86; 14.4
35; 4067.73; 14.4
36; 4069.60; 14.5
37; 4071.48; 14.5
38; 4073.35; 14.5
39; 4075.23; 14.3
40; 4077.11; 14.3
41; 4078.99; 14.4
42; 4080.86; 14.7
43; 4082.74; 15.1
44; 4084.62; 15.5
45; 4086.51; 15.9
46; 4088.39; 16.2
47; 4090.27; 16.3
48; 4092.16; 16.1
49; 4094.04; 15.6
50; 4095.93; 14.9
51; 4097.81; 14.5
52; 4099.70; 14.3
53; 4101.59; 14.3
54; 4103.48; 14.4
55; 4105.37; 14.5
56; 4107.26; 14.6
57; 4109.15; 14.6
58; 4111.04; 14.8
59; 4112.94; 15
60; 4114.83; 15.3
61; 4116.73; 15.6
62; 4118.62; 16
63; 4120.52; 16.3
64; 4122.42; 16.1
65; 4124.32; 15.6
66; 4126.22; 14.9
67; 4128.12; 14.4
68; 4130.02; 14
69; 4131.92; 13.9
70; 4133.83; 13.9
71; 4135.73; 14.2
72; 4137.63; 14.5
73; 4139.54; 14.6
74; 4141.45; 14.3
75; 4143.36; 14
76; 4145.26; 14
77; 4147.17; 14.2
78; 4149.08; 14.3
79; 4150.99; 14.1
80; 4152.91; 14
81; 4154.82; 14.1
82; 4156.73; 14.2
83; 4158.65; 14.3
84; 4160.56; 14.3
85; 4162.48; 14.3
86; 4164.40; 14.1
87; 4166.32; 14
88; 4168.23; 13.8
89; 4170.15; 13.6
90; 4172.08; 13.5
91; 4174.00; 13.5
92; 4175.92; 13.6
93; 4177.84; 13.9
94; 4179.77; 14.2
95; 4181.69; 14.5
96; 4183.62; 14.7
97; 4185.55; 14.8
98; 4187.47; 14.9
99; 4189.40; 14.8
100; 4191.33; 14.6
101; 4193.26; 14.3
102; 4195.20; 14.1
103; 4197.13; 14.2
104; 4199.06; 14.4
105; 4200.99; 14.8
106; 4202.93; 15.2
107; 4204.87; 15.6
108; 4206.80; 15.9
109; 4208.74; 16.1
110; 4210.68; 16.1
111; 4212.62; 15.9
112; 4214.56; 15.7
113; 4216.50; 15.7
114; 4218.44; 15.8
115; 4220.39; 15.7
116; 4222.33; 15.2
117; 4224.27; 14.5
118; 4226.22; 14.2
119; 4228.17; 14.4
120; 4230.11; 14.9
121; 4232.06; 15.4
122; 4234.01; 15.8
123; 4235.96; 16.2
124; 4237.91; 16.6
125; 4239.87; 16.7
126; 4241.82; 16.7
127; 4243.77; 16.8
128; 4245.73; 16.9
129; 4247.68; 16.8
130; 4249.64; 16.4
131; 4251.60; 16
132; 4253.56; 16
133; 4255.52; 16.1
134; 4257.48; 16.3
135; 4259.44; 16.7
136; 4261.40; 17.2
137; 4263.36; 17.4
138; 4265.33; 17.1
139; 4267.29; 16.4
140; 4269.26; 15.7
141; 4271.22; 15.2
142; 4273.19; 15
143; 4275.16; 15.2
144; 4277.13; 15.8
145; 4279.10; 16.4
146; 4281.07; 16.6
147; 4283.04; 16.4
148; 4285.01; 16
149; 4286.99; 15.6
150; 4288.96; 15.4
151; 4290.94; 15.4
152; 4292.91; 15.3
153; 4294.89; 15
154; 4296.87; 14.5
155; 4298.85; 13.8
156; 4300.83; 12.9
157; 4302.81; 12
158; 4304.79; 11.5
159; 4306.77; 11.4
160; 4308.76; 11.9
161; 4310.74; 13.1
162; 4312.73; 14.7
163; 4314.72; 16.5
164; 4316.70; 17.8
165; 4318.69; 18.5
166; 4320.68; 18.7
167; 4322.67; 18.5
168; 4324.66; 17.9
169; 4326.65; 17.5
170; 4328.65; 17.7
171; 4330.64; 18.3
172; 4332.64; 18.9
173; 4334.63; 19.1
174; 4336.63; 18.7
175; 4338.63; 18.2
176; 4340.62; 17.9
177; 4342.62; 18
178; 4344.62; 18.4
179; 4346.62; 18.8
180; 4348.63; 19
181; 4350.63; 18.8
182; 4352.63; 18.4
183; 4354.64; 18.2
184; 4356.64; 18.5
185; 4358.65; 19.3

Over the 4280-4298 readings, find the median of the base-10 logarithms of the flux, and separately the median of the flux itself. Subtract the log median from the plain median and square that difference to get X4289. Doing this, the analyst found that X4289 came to 202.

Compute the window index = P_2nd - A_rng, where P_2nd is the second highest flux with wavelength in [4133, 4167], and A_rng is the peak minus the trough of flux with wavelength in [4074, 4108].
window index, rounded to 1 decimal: 12.5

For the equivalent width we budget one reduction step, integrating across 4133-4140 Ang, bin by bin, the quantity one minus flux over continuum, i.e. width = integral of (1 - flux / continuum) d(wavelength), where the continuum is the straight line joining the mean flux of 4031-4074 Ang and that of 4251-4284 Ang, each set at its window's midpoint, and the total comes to 0.5 Ang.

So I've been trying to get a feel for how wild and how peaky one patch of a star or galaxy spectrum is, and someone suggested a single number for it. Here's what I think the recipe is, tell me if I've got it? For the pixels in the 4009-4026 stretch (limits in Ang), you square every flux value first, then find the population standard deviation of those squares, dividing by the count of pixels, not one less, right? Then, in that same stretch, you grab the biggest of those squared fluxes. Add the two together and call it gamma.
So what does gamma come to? 267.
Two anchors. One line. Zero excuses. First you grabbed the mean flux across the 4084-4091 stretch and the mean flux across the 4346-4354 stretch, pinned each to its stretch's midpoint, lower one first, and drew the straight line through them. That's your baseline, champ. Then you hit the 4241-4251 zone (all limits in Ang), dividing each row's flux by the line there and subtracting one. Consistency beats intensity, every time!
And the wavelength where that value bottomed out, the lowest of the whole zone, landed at 4249.64 Ang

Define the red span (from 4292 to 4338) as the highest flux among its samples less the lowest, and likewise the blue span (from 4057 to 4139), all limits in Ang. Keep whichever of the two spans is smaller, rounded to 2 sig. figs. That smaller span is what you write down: 2.4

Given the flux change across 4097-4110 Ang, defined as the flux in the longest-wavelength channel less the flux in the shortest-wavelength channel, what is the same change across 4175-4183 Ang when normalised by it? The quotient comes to 9.0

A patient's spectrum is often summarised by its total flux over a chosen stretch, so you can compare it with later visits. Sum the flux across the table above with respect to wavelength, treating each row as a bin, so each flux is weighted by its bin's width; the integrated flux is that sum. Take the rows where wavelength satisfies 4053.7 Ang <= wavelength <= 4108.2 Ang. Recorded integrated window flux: 808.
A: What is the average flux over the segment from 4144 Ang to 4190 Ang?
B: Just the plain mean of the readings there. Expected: 14.2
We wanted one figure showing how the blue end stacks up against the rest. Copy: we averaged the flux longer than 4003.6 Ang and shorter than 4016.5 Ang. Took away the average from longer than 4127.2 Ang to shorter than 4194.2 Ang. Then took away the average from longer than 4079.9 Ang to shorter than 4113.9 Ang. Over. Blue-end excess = -13.8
